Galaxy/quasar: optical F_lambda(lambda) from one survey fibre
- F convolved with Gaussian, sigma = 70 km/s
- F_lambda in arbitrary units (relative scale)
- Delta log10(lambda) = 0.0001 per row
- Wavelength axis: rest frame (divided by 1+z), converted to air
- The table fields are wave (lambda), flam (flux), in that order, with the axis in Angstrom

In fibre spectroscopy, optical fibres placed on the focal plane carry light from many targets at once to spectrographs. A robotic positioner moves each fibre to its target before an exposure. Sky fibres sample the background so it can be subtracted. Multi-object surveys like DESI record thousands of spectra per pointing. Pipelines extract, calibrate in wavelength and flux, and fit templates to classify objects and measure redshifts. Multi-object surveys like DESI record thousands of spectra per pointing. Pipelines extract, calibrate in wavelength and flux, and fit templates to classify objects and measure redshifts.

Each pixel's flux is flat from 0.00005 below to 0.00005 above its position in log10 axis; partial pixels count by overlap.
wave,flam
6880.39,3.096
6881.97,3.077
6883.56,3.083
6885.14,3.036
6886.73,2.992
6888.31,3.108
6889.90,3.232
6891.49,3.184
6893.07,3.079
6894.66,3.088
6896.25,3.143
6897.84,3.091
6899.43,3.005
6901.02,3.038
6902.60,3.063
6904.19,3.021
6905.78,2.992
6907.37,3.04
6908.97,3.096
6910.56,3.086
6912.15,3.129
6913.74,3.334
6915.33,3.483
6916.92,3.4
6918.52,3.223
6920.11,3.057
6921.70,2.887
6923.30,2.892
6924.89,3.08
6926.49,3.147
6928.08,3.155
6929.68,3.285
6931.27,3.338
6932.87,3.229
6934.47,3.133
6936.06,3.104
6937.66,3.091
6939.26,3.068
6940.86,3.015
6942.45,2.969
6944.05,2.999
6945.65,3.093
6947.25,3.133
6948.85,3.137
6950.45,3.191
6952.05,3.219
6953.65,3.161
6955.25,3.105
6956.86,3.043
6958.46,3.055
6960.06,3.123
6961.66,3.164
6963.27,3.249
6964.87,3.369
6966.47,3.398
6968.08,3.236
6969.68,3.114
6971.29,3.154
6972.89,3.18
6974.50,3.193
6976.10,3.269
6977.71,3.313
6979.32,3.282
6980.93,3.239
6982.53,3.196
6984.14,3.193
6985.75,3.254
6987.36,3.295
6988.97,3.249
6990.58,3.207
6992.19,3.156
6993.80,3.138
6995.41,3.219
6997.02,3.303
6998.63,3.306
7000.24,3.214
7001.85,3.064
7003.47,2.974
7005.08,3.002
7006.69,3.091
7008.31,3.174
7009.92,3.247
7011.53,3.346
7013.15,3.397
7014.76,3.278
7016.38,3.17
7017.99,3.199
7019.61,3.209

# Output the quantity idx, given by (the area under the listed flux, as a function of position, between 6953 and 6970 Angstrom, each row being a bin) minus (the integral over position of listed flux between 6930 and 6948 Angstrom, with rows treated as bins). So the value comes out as -1.9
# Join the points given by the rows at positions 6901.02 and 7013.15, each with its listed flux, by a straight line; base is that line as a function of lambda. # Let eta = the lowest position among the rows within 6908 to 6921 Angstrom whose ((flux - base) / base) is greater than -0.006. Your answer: 6908.97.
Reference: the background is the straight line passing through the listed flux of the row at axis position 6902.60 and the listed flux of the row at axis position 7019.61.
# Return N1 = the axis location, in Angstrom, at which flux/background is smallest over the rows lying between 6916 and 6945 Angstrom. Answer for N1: 6921.70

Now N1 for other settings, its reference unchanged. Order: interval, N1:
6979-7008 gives 7003.47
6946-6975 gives 6956.86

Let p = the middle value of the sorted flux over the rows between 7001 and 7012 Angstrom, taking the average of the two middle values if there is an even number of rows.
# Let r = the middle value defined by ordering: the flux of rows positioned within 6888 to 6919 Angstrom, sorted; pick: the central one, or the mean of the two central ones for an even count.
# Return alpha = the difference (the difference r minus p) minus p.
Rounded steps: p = 3.09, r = 3.09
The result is -3.09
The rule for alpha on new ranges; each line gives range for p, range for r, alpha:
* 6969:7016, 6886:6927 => -3.34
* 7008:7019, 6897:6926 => -3.42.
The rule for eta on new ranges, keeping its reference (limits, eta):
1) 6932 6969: 6932.87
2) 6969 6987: 6976.10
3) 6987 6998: 6987.36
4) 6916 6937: 6916.92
